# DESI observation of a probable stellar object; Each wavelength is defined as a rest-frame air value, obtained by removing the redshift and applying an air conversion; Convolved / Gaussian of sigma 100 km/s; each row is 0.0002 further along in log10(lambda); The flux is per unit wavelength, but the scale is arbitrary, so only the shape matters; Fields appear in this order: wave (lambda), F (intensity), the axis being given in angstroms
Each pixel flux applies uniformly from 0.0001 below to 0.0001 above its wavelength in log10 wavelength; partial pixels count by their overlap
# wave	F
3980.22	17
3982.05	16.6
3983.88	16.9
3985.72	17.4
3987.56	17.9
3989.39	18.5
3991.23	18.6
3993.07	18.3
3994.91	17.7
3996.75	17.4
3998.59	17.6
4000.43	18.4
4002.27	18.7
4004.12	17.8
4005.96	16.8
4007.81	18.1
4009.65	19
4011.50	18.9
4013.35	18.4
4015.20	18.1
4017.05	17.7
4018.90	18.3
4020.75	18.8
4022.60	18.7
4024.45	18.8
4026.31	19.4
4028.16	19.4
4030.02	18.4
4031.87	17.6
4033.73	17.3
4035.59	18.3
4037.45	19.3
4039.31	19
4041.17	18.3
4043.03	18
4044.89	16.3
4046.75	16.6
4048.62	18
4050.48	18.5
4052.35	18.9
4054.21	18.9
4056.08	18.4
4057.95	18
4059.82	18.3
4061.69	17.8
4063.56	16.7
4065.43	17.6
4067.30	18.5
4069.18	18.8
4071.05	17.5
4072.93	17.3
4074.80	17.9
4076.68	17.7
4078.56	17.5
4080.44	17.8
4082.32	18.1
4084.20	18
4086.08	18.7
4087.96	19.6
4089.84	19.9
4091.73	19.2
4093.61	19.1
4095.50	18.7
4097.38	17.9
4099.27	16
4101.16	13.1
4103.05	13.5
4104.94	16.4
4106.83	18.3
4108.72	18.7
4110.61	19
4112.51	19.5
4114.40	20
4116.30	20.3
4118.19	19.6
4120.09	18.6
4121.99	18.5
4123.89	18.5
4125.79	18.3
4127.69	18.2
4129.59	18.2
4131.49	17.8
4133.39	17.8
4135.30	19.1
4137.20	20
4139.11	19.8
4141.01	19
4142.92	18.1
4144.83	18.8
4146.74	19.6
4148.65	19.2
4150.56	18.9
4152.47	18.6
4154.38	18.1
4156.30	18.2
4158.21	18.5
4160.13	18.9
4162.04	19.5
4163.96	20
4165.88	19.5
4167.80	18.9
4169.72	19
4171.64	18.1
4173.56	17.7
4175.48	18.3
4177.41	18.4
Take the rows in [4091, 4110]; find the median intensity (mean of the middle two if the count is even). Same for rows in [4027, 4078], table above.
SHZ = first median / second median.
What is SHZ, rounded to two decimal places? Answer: 1.01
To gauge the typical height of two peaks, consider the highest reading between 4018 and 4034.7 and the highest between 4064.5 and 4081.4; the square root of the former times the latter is 19.10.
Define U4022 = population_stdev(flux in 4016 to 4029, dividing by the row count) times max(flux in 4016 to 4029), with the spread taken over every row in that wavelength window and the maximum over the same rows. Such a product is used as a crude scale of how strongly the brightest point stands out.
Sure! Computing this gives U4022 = 10.8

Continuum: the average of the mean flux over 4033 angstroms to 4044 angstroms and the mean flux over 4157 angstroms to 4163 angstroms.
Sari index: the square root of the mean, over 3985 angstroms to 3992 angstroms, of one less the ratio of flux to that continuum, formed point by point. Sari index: 0.17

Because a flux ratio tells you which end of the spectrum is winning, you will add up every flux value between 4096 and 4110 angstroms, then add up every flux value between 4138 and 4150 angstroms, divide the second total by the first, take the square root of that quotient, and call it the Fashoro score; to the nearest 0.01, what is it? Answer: 1.00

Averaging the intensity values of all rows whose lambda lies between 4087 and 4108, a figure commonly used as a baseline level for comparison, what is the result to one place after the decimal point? 17.4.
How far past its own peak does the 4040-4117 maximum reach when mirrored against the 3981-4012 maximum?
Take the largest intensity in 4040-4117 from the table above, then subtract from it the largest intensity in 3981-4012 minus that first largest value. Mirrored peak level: 21.6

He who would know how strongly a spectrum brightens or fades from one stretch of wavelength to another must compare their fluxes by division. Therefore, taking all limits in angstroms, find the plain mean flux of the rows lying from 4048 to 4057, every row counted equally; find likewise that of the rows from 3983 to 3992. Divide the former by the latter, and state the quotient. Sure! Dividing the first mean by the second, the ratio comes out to 1.04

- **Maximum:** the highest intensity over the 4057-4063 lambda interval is 18.3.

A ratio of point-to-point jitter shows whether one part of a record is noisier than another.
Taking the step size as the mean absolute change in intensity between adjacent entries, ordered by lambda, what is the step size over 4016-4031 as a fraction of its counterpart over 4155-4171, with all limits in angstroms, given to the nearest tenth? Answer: 1.0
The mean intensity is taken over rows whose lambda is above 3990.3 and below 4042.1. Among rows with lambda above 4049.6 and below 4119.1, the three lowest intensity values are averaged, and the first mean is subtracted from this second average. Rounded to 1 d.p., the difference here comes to -4.1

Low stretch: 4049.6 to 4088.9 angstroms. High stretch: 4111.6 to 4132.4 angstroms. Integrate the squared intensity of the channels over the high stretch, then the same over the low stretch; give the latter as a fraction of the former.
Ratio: 1.74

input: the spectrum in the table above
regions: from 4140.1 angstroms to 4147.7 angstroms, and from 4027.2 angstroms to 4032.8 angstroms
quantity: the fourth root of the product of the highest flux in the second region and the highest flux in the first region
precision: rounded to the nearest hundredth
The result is 4.42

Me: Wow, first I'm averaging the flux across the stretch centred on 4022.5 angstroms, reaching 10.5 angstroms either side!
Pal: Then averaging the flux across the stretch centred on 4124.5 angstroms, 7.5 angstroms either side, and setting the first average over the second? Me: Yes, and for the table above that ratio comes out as 1.00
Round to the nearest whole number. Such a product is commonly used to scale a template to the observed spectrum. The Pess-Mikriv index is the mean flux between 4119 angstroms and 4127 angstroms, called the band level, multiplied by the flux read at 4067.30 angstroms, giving 342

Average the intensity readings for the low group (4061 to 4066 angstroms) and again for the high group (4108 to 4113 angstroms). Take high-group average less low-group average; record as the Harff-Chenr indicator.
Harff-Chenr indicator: 1.7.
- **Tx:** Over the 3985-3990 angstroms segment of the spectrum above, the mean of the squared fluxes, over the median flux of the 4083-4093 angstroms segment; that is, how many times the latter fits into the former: 16.8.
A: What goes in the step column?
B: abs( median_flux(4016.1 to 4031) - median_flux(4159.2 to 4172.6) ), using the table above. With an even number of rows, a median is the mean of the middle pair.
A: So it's 0.25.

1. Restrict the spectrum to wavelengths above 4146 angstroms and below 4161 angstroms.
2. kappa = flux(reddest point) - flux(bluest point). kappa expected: -0.7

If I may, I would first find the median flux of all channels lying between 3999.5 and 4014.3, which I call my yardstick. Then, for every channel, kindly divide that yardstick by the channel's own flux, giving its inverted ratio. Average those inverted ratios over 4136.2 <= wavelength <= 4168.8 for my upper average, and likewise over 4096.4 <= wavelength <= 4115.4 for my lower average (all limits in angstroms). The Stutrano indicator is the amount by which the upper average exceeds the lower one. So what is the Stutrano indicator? -0.12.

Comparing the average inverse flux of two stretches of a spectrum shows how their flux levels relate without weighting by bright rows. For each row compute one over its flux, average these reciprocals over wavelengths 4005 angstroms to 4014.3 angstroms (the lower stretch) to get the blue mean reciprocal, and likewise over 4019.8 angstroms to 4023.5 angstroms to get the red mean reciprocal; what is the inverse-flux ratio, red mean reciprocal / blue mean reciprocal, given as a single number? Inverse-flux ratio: 0.97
